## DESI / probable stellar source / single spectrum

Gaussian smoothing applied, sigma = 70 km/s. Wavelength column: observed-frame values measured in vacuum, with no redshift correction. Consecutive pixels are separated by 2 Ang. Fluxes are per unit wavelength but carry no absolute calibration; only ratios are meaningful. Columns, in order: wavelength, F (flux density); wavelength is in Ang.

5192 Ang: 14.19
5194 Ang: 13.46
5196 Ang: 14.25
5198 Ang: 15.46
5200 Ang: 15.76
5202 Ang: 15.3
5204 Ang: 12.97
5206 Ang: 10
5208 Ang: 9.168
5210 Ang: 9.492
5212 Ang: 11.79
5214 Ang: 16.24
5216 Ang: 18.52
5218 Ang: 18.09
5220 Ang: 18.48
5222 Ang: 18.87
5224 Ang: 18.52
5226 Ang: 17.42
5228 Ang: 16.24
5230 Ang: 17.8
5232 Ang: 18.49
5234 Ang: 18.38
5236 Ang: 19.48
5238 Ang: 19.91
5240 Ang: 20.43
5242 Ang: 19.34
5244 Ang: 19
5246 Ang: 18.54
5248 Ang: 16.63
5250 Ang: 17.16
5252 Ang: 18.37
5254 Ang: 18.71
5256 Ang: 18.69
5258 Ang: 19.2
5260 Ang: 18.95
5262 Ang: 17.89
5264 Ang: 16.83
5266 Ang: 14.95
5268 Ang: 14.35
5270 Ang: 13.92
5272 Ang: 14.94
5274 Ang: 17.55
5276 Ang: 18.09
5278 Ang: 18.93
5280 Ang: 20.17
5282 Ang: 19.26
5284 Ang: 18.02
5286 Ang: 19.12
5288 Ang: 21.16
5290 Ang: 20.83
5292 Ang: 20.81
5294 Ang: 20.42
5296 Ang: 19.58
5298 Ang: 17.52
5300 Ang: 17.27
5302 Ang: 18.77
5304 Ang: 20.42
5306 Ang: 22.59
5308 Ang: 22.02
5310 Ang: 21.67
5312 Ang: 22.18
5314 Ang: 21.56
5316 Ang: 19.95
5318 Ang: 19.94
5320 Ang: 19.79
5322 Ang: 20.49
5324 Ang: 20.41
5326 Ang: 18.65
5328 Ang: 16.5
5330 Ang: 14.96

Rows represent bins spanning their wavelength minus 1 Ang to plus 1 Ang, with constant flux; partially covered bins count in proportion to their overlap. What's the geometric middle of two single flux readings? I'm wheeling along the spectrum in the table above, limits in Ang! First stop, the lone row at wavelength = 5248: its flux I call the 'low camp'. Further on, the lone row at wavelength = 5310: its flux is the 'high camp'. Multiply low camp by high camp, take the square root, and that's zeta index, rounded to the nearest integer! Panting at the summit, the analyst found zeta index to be 19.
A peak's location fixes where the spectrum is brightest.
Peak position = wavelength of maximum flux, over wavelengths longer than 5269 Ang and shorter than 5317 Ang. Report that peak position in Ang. 5306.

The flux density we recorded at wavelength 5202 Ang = 15.3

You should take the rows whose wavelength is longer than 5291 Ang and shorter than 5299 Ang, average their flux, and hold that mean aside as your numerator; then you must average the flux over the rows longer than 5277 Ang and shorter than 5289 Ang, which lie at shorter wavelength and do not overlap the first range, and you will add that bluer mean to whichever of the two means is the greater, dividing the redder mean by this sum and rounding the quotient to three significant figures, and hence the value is 0.502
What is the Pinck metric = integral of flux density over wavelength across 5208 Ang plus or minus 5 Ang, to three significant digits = 107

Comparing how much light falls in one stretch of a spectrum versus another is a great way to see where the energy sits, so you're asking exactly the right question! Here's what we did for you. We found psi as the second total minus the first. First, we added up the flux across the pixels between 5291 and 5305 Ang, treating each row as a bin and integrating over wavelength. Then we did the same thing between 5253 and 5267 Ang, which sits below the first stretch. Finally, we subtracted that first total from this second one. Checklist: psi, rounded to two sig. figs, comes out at -19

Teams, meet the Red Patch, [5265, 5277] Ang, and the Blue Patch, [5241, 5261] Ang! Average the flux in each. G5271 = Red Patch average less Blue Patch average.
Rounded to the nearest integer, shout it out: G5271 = -3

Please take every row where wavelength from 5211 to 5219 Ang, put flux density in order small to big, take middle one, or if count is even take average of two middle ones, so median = 17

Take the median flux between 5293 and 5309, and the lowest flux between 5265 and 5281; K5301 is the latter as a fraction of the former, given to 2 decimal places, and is 0.70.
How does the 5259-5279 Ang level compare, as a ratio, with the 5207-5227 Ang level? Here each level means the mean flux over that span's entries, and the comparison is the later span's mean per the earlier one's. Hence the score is 1.06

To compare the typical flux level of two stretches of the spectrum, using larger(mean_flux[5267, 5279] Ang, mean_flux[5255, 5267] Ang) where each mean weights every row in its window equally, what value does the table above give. 17.8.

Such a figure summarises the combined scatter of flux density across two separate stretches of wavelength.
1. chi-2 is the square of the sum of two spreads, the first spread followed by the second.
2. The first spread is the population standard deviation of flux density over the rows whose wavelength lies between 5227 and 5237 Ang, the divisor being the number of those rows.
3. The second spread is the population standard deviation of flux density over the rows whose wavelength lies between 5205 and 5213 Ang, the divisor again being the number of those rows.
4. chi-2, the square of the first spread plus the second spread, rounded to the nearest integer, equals 4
